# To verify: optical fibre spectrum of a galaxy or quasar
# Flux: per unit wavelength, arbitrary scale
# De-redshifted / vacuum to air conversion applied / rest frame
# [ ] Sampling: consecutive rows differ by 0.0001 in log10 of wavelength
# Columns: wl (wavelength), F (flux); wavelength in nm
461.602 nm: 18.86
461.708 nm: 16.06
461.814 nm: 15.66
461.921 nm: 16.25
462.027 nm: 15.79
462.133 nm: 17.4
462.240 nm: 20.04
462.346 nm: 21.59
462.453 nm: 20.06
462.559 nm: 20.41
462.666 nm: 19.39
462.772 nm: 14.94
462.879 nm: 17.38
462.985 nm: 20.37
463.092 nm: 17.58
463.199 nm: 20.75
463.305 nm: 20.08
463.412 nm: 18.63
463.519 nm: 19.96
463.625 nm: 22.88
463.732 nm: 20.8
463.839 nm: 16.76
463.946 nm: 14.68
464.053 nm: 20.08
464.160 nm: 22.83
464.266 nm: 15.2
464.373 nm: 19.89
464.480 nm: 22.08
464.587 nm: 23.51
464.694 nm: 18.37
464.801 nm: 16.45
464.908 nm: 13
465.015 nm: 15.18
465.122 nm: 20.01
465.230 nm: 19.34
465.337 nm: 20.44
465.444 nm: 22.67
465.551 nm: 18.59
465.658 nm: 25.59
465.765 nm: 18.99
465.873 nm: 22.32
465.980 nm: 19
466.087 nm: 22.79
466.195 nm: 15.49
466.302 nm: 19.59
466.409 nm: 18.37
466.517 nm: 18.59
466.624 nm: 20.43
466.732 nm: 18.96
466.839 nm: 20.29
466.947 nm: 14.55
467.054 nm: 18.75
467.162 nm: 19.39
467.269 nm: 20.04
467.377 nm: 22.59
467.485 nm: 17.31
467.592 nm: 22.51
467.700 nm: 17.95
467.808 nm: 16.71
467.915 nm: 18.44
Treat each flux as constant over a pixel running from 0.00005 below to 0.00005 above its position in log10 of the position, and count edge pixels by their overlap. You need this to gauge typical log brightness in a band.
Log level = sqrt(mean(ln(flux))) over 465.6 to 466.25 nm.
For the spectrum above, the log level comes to 1.74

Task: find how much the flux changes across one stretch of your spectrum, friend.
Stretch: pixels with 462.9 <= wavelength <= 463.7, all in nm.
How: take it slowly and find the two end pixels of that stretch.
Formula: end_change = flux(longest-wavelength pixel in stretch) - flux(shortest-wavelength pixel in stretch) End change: 2.5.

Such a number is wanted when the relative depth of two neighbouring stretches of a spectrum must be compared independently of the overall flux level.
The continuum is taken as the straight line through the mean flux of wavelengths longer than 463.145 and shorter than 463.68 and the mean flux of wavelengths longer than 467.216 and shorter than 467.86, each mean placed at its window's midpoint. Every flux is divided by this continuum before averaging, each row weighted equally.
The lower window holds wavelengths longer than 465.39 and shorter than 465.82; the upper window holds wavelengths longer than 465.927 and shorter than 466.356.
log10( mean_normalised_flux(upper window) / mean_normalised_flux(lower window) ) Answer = -0.045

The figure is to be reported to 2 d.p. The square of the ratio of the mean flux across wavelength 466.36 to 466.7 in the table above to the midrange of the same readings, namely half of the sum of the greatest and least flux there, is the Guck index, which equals 0.97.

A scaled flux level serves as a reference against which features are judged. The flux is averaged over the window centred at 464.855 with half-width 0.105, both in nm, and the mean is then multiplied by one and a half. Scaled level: 22.1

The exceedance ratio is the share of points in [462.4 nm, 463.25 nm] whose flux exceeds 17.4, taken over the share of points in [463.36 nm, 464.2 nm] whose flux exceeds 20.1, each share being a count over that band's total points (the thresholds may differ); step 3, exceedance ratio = 2.00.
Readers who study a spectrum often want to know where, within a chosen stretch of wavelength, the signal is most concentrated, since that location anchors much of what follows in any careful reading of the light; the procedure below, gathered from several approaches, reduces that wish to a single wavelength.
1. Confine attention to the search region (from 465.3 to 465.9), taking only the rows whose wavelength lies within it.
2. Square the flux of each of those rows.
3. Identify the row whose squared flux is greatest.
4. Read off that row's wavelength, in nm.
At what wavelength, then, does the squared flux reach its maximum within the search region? 465.658 nm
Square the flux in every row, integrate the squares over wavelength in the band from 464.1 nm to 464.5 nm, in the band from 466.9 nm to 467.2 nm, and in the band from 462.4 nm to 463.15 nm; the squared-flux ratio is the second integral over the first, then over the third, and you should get 0.0022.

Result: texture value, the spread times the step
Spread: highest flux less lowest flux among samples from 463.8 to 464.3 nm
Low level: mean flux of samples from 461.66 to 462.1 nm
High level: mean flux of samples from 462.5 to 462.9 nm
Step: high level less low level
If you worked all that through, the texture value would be 17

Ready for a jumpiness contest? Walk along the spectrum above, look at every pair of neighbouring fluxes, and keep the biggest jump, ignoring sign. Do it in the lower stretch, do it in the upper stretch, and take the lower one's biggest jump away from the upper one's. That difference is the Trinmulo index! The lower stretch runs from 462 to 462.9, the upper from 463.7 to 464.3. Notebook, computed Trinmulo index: 3.2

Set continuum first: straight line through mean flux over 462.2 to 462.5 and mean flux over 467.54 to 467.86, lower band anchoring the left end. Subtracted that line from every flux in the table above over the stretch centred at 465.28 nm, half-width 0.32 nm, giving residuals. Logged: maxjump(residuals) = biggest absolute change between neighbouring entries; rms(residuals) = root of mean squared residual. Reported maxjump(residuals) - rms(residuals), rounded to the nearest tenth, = 2.5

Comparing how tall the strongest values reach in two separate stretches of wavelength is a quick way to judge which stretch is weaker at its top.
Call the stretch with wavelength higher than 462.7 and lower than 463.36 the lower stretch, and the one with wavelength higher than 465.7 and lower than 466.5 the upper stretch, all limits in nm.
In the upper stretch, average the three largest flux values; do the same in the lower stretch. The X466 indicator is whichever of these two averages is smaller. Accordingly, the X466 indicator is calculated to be 20.4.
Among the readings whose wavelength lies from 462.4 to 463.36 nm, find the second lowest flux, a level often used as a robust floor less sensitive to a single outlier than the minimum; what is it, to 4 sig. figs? 17.38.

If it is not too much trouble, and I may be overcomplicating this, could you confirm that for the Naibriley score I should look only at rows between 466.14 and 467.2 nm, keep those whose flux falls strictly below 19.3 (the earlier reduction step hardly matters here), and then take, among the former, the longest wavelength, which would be 467.054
